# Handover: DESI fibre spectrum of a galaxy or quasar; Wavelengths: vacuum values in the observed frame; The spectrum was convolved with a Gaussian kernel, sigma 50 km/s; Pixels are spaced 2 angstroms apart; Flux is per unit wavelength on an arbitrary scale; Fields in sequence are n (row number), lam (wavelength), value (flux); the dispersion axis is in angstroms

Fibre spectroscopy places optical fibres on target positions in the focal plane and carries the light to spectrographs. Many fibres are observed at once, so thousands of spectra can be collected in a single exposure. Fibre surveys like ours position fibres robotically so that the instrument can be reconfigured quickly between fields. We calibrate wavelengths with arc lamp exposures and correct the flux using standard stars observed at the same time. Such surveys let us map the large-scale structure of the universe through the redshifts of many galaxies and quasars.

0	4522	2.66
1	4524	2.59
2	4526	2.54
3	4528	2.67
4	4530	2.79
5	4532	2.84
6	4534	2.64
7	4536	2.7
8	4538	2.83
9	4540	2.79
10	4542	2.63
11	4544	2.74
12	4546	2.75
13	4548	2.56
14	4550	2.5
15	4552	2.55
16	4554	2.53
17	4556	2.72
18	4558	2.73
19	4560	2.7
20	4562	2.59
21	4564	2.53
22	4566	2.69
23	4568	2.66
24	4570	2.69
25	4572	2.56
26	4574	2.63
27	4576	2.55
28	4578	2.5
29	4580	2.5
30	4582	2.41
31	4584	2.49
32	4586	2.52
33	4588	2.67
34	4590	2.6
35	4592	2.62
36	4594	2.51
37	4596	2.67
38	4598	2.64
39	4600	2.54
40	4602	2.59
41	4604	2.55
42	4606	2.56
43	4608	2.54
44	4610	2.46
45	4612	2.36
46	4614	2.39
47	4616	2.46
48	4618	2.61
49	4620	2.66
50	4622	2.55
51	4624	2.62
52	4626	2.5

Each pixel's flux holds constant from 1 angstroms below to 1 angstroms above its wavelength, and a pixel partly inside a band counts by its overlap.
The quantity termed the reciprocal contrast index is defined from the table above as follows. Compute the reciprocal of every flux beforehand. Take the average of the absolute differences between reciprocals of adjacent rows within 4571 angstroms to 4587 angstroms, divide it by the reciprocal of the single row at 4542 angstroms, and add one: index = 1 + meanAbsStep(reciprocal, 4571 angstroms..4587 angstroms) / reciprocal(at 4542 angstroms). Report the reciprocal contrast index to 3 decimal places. 1.024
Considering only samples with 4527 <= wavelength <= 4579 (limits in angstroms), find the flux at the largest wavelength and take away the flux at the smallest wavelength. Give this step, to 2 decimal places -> -0.17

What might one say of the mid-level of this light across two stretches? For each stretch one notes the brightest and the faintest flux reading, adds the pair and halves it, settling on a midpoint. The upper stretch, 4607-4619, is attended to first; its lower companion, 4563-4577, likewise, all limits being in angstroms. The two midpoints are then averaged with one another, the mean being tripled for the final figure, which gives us 7.64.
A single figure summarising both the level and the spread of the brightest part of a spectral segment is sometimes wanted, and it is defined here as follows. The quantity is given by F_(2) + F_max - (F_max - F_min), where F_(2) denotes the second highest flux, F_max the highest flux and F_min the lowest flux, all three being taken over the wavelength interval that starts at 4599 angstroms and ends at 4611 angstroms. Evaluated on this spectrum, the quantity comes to 5.02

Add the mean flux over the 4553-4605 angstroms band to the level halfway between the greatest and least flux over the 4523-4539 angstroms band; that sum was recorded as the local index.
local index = 5.28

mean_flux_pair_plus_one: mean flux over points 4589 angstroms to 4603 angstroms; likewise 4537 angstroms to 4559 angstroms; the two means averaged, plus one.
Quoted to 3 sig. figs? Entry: 3.63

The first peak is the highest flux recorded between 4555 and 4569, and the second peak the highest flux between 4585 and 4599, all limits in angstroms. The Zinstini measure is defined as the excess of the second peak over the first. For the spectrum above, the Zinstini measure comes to -0.060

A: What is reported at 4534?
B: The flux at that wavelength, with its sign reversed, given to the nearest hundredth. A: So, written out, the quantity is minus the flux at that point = -2.64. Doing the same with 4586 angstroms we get -2.52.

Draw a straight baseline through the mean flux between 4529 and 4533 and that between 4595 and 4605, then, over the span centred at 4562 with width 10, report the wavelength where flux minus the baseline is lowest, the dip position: 4564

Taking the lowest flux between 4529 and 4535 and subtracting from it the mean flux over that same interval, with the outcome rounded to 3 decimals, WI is -0.117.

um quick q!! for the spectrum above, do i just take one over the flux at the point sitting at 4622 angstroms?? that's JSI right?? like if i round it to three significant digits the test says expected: 0.392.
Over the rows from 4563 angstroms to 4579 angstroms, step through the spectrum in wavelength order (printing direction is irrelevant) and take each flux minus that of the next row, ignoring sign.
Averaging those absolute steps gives 0.079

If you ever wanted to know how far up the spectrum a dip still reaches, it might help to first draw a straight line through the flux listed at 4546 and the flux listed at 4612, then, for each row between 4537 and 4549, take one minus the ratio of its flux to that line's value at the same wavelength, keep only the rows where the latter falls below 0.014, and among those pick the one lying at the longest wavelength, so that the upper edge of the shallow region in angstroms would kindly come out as 4546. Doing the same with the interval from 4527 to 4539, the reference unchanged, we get 4538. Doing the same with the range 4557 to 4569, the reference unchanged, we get 4568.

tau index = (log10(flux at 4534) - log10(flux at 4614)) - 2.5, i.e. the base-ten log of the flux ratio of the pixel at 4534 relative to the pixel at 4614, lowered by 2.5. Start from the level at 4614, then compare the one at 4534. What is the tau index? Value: -2.46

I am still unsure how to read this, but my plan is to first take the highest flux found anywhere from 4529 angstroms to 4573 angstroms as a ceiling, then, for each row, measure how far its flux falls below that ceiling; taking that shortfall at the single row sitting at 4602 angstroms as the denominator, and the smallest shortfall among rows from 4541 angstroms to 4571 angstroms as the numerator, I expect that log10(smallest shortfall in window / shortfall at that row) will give -0.44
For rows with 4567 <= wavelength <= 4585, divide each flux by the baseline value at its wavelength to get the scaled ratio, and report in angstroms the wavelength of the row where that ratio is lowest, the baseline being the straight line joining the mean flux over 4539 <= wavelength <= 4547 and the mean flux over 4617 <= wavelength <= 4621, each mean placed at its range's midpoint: 4582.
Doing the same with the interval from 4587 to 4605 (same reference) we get 4594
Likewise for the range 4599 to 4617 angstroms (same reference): 4612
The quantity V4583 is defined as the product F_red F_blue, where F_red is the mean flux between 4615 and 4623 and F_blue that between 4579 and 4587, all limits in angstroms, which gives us 6.37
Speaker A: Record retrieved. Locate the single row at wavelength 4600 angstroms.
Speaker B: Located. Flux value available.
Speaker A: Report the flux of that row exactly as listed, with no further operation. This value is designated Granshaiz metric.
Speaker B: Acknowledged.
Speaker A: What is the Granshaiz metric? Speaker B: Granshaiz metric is 2.54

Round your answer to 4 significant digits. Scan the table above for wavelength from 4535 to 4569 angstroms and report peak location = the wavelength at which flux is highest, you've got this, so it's 4538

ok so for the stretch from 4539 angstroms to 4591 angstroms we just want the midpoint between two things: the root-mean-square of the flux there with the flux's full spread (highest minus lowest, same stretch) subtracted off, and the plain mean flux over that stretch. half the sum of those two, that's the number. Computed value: 2.42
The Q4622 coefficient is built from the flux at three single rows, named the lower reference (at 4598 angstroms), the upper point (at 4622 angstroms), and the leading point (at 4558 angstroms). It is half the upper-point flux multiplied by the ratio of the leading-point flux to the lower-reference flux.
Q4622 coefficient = 1.32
